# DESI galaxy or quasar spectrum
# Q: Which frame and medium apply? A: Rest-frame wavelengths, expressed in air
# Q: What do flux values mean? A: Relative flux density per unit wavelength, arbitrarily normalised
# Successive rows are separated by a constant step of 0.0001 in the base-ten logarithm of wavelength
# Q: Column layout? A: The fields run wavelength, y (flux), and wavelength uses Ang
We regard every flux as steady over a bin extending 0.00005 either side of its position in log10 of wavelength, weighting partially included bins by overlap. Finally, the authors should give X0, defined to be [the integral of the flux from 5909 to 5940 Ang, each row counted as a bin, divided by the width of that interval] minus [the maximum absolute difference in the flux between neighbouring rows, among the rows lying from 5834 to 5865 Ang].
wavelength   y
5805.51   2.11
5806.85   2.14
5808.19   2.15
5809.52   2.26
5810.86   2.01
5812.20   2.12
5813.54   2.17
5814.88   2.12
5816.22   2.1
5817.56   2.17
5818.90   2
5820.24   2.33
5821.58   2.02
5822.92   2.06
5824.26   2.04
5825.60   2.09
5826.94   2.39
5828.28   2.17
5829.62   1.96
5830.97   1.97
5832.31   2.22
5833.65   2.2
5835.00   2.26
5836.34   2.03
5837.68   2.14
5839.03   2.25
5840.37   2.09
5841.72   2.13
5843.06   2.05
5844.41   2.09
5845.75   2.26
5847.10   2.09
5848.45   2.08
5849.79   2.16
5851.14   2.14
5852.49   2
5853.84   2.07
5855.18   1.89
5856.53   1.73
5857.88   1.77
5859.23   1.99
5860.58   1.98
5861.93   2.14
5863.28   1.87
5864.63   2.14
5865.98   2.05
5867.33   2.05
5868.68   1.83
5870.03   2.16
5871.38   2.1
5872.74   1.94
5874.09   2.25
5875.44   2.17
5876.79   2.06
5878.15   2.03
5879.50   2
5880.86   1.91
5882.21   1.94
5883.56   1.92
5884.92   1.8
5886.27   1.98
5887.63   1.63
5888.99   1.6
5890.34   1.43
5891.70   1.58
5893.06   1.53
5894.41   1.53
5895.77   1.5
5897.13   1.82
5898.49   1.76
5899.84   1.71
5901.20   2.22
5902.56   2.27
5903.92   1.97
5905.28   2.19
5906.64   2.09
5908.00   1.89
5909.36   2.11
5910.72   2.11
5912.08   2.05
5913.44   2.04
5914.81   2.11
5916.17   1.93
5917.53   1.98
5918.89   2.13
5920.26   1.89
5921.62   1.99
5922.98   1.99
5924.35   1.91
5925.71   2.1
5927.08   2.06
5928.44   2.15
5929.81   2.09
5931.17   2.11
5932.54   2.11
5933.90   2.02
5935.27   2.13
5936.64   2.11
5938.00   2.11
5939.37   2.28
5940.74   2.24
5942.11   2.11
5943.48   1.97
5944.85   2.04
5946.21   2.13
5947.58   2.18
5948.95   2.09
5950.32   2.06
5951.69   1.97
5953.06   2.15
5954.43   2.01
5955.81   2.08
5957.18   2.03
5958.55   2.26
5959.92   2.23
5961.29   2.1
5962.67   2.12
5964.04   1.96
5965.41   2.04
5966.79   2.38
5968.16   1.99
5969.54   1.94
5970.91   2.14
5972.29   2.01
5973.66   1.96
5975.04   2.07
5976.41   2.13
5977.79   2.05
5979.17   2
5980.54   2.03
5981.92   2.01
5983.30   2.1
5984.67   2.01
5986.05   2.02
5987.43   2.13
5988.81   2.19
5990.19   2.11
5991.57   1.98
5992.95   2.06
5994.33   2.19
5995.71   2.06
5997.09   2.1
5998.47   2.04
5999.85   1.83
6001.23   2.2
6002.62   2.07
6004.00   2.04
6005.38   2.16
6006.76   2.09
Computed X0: 1.79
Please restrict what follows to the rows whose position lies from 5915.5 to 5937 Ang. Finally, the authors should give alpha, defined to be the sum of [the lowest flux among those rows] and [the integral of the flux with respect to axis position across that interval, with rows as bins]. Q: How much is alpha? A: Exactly 45.8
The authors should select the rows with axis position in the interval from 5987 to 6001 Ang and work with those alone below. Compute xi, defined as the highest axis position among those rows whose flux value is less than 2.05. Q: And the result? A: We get 5999.85 Ang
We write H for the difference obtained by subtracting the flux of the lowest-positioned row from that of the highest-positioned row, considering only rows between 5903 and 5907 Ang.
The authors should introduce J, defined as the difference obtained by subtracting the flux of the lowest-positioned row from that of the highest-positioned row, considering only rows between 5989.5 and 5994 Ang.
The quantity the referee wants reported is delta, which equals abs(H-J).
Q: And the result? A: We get 0.17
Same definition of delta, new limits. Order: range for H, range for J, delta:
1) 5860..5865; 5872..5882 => 0.19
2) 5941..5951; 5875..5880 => 0.12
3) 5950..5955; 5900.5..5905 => 0.20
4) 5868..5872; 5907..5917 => 0.23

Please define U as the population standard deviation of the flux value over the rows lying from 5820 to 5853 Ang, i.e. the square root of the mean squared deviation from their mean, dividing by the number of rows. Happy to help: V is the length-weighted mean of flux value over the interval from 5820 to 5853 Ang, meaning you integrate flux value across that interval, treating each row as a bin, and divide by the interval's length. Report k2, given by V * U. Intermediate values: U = 0.108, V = 2.13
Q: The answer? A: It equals 0.23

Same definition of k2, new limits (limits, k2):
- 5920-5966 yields 0.19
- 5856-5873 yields 0.28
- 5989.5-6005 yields 0.20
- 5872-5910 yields 0.46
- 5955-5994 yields 0.20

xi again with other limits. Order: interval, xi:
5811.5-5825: 5824.26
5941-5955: 5954.43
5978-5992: 5991.57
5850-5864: 5863.28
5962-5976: 5973.66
